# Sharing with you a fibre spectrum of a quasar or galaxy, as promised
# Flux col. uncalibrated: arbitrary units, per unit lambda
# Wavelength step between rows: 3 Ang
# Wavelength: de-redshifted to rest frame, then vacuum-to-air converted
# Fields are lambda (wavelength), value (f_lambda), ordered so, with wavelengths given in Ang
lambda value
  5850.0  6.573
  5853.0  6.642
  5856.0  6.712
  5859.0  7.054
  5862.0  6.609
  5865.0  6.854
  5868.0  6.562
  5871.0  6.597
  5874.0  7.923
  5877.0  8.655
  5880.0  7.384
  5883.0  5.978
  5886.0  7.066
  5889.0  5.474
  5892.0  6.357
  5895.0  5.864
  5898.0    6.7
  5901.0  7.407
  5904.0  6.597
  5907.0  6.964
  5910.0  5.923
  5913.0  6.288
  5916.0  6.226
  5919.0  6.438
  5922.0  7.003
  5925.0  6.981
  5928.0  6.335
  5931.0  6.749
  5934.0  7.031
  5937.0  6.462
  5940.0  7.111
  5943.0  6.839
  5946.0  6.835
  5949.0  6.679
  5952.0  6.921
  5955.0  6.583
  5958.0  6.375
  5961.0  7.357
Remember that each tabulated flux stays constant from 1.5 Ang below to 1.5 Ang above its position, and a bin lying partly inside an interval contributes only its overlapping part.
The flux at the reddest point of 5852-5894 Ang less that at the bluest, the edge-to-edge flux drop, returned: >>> -0.3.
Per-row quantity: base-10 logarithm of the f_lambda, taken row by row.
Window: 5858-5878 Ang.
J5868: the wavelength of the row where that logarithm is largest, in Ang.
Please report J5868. 5877.0 Ang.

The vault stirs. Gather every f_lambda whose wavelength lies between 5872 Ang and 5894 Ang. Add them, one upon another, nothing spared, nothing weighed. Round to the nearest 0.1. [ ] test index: 48.8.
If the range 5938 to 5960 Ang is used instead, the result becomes 47.3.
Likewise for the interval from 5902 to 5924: 45.4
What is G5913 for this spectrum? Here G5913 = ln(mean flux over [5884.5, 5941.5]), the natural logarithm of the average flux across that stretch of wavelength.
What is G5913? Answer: 1.88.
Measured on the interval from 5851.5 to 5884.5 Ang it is 1.95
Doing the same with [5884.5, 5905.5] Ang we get 1.87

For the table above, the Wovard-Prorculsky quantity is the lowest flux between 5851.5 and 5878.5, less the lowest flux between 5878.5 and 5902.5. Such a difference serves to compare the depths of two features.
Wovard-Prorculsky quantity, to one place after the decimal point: 1.1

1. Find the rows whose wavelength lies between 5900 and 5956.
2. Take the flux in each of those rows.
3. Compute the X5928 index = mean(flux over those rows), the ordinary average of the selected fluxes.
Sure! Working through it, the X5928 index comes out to 6.70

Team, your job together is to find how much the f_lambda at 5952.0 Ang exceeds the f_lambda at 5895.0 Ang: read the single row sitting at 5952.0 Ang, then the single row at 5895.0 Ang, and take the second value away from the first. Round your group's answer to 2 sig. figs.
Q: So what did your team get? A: 1.1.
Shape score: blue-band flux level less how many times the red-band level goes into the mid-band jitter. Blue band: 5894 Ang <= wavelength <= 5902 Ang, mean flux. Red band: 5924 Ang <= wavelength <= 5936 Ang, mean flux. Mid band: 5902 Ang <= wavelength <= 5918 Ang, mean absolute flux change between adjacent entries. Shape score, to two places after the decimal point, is 6.59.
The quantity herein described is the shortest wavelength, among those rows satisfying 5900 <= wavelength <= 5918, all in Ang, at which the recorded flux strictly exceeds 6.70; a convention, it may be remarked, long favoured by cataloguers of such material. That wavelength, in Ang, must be 5901.0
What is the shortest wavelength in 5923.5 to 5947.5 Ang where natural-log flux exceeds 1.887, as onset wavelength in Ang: 5925.0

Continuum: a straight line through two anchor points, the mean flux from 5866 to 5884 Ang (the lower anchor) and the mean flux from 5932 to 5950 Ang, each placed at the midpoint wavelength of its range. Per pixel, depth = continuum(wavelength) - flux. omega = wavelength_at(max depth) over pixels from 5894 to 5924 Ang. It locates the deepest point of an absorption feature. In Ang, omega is 5895.0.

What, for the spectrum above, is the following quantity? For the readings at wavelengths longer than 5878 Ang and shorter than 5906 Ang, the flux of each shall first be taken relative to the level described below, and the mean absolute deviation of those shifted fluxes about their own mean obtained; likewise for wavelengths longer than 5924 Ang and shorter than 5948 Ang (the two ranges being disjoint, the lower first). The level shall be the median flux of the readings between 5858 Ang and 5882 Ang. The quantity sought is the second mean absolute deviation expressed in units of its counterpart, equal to 0.38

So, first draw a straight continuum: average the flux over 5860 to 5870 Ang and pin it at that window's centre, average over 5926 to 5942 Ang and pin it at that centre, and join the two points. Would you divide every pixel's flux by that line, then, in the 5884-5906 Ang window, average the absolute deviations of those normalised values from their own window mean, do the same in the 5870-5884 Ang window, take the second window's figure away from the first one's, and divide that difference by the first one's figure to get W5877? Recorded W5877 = -0.61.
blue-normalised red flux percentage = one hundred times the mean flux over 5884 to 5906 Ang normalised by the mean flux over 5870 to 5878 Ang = 84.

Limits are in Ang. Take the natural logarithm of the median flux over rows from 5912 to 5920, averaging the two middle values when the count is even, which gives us 1.84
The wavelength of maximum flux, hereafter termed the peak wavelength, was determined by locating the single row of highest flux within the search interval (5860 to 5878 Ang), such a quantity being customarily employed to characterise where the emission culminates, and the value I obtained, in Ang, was 5877.0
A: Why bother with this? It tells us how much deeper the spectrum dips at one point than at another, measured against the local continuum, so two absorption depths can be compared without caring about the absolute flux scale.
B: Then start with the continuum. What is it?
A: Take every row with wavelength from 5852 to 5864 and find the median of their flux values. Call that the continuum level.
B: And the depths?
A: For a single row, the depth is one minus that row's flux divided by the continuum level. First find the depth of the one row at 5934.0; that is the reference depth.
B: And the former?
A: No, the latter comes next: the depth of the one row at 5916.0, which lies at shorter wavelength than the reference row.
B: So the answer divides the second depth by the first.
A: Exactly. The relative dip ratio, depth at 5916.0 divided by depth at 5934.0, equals -1.3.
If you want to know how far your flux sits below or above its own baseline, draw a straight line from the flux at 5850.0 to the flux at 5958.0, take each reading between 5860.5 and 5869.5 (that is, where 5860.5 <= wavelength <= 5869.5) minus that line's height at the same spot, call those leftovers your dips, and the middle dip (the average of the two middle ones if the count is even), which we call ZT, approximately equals 0.1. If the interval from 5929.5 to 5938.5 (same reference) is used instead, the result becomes 0.3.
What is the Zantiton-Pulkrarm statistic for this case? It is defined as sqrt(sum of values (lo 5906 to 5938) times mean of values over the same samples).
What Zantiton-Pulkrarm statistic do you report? 21.8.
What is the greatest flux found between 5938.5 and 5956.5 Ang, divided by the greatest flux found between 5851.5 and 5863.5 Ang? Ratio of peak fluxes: 1.01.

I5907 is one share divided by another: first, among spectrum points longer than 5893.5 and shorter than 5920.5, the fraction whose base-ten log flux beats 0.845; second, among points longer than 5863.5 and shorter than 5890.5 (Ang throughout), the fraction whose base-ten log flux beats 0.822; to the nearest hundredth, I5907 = 0.20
